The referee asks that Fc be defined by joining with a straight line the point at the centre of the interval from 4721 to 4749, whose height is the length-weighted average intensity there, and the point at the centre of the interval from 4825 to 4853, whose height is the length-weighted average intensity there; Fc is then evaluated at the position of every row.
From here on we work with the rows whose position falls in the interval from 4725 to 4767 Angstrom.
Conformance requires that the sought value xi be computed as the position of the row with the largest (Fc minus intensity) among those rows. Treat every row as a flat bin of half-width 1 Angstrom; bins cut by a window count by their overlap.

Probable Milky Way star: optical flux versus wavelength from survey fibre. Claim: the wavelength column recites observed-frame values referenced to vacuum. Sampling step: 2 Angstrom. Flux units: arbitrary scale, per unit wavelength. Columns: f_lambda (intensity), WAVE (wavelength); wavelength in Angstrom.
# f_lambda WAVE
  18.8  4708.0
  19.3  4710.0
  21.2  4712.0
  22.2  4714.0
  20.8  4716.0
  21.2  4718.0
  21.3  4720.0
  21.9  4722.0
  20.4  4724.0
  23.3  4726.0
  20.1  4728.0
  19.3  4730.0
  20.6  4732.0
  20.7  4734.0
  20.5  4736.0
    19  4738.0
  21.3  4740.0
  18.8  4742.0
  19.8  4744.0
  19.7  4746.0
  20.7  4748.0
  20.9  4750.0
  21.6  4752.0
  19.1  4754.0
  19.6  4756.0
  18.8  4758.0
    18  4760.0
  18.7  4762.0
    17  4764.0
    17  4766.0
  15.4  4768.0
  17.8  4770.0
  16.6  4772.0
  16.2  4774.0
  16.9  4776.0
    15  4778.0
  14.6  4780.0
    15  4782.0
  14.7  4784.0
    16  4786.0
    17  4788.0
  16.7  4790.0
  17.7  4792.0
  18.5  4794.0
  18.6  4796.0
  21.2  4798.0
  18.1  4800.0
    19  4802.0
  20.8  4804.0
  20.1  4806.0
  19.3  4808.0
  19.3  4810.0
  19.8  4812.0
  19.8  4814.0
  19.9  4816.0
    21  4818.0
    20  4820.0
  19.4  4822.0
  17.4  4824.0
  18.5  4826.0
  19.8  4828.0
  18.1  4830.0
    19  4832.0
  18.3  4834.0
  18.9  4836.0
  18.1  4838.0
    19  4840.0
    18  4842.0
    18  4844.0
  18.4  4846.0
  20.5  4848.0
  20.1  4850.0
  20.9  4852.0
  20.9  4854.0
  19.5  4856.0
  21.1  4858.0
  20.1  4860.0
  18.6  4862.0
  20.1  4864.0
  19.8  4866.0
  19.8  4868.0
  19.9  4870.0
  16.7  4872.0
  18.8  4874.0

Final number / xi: 4764.0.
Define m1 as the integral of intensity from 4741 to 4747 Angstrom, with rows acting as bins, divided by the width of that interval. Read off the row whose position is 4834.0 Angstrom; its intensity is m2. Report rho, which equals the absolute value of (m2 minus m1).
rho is 1.1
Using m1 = 19.4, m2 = 18.3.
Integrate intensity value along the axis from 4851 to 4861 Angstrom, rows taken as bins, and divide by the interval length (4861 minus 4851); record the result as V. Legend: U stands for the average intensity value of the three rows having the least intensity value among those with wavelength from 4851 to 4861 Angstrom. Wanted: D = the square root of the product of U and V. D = 20.3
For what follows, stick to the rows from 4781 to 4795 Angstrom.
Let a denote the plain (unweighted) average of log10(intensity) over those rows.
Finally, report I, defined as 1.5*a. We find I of 1.82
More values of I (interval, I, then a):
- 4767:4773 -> 1.83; 1.22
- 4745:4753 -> 1.97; 1.32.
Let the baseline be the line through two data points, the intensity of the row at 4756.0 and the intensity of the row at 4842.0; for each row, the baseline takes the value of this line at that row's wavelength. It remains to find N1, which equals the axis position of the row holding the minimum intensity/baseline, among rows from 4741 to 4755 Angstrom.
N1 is 4742.0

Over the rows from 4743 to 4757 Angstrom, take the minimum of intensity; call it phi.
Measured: 19.1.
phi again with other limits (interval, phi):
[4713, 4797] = 14.6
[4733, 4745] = 18.8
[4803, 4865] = 17.4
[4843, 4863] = 18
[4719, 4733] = 19.3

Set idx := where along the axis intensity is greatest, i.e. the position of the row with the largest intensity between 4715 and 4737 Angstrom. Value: 4726.0 Angstrom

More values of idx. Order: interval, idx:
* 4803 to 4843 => 4818.0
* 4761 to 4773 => 4762.0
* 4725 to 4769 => 4726.0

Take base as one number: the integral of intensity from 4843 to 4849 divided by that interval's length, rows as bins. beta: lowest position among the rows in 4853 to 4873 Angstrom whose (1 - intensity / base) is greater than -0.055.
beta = 4856.0 Angstrom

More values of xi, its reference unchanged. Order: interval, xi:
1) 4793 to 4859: 4824.0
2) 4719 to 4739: 4738.0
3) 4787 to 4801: 4790.0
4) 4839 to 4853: 4842.0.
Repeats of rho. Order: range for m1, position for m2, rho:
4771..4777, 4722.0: 5.3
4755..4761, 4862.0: 0.2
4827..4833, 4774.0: 2.8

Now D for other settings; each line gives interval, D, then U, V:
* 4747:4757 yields 20.1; 19.8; 20.4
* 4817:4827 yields 18.8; 18.4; 19.3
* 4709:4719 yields 20.7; 20.4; 20.9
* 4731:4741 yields 20.2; 20.0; 20.4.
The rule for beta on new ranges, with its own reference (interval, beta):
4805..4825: 4808.0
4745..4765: 4746.0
